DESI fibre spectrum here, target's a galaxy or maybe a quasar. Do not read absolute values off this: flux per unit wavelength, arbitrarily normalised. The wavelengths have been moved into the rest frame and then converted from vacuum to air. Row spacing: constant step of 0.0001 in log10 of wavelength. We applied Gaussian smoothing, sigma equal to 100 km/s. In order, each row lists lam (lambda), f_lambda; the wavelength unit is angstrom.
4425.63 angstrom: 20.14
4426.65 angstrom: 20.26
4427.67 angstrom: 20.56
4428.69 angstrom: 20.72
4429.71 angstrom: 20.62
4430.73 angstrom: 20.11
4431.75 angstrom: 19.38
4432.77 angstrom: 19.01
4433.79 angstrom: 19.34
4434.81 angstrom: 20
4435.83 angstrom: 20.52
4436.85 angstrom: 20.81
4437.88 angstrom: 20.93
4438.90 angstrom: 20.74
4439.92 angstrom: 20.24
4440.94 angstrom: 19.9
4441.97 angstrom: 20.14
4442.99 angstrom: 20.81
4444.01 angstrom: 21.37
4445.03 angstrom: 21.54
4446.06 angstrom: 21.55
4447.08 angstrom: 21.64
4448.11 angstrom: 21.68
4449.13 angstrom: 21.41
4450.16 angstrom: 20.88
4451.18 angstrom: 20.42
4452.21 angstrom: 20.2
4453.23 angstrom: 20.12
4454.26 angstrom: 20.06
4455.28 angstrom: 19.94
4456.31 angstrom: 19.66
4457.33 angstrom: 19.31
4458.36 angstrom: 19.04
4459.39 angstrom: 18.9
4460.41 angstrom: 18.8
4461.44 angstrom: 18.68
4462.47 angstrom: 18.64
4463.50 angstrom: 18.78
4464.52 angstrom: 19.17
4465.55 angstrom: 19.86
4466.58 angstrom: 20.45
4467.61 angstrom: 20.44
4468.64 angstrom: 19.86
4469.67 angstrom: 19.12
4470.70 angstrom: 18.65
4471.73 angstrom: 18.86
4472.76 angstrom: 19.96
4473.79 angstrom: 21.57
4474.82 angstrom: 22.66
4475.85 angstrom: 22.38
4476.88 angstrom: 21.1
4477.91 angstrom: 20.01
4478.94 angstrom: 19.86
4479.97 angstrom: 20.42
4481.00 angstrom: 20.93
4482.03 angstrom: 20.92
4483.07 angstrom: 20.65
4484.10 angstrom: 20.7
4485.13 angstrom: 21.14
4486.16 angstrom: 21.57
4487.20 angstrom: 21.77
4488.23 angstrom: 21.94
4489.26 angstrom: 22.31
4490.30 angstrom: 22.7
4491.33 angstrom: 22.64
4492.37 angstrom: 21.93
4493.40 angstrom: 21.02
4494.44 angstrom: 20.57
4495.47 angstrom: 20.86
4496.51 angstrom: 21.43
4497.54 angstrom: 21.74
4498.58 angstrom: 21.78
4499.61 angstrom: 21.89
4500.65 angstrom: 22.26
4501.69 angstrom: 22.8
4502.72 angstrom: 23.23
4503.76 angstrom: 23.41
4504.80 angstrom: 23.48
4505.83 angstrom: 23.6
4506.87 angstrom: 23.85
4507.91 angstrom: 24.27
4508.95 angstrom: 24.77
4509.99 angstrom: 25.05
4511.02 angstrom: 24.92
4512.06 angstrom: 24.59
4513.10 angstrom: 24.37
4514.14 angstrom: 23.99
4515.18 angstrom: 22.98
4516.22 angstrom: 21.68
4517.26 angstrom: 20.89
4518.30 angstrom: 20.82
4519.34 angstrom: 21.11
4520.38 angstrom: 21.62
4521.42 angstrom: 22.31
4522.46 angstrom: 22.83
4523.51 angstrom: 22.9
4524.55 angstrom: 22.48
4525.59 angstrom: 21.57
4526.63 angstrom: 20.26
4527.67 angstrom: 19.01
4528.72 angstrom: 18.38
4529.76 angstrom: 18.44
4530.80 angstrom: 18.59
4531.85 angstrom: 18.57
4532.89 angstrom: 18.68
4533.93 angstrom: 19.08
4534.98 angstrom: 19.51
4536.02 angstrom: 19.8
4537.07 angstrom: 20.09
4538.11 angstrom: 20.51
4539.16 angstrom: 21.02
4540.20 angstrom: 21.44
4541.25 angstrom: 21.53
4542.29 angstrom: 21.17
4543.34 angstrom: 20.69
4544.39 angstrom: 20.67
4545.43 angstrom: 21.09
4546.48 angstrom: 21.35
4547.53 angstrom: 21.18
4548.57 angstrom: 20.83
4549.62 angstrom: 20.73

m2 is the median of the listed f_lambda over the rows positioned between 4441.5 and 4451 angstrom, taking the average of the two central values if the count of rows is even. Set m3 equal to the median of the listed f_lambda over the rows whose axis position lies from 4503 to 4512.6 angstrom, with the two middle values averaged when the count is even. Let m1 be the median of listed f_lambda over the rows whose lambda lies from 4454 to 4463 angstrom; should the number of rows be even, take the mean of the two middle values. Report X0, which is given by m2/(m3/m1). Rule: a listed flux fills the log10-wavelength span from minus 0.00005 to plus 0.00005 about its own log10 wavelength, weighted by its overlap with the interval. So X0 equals 17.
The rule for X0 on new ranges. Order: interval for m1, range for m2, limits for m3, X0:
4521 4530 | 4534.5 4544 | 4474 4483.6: 21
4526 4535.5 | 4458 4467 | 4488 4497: 16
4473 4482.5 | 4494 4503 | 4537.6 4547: 22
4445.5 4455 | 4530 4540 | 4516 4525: 19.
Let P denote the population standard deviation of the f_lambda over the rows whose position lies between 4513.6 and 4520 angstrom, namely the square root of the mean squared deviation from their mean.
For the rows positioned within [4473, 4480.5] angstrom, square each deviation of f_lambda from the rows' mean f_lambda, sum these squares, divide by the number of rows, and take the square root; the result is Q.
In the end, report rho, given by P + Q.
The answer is 2.22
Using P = 1.2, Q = 1.03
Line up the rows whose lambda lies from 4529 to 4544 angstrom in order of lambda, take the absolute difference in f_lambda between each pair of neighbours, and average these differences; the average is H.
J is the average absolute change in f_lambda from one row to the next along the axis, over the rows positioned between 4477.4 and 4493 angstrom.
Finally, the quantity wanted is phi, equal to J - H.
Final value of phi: 0.0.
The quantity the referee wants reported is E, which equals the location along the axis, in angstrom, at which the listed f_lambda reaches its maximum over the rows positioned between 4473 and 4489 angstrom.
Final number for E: 4474.82 angstrom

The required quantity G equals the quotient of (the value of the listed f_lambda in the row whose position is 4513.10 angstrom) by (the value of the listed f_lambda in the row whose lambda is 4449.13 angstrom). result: 1.14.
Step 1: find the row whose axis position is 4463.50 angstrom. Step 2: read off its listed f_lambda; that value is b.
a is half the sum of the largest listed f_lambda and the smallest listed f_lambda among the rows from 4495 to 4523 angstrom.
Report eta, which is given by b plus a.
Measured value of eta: 41.7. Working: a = 22.9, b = 18.78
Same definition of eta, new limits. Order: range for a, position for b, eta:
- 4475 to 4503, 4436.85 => 42.4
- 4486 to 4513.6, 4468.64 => 42.7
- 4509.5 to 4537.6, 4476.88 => 42.8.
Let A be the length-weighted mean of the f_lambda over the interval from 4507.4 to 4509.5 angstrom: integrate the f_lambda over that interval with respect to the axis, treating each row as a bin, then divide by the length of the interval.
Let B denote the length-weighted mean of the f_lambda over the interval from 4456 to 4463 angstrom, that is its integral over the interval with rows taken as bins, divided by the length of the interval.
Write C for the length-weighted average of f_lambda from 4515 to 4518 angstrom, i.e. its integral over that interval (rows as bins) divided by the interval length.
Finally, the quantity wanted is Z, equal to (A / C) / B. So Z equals 0.060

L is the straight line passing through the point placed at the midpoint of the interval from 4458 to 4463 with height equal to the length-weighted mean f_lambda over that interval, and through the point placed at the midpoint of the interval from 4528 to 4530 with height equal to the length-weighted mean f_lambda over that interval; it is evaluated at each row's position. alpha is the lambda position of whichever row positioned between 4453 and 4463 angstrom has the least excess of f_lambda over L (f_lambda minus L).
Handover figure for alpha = 4462.47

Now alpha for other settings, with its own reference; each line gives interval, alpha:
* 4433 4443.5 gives 4433.79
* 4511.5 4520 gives 4518.30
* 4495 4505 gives 4495.47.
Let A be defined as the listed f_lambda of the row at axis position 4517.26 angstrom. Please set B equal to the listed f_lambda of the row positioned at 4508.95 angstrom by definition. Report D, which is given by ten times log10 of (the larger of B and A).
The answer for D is 13.9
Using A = 20.89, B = 24.77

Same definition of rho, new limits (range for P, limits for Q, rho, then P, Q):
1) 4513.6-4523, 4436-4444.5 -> 1.47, 1.0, 0.45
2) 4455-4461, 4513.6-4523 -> 1.43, 0.4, 1.02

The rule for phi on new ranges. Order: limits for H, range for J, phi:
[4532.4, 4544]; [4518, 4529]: 0.3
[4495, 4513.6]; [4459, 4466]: 0.0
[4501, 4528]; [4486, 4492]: -0.3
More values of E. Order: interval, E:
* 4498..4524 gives 4509.99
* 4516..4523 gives 4522.46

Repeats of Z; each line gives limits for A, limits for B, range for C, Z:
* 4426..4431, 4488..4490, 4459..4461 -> 0.049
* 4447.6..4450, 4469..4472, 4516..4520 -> 0.054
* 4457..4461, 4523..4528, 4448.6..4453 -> 0.043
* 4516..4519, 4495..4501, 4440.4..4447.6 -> 0.046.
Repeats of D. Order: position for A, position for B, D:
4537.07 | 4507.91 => 13.9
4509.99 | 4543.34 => 14.0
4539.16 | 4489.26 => 13.5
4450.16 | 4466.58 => 13.2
